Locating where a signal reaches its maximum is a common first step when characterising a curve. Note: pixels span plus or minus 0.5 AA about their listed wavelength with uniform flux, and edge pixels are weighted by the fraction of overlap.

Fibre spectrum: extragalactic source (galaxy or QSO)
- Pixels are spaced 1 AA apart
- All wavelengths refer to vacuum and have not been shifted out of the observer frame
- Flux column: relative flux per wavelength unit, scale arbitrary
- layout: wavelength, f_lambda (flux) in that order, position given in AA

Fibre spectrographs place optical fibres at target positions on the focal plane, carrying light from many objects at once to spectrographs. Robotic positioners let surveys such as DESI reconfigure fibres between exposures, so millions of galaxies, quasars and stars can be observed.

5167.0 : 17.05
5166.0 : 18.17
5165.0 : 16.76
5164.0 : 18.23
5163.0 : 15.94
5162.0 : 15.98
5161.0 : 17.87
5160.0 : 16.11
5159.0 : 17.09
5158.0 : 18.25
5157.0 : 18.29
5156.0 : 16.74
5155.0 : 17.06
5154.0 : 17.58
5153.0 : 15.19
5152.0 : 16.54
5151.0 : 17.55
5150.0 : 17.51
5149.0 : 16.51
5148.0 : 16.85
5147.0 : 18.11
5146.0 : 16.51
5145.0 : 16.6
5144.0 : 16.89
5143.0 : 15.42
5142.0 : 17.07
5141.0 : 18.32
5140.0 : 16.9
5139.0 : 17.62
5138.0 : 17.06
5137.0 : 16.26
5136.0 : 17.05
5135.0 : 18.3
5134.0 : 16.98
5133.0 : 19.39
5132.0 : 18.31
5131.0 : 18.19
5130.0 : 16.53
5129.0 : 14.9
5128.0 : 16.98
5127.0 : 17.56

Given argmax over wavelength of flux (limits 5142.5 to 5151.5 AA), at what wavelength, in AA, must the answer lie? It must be 5147.0 AA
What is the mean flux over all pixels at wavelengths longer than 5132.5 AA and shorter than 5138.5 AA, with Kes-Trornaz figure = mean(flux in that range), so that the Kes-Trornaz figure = 17.5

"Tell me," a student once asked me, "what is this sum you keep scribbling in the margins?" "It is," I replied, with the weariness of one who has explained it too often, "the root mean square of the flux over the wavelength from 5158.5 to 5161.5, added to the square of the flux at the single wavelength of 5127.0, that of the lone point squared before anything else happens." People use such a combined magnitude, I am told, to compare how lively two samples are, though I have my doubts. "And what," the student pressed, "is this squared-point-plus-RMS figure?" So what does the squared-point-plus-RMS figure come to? 325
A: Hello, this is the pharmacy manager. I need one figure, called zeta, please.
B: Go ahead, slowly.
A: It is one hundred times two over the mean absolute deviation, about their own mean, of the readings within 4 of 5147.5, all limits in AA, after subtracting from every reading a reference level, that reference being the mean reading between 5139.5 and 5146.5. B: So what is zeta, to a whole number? 406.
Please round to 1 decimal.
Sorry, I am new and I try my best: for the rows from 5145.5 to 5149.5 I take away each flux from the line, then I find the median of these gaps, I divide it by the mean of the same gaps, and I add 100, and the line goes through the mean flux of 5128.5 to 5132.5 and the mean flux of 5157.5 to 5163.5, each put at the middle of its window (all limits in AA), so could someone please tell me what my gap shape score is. 96.8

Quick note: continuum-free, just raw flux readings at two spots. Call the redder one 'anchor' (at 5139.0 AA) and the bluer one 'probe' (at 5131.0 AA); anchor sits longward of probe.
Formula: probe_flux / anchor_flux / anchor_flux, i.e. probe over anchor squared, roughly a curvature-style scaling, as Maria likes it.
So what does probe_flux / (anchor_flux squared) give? 0.059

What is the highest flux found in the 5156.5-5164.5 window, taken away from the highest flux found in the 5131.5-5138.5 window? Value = 1.1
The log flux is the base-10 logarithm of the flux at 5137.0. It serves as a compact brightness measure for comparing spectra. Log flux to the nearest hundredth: 1.21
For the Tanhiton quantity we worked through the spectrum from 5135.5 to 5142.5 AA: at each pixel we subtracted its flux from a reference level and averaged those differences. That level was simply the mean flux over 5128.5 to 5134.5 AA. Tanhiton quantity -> 0.20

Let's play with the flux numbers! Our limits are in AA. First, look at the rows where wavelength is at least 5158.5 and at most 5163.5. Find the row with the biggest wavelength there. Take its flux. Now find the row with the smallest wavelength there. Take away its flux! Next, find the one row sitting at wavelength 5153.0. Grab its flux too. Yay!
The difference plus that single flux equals 14.0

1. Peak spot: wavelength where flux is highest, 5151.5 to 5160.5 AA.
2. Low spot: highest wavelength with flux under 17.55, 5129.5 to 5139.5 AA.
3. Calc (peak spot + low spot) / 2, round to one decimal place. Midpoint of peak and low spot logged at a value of 5147.5 AA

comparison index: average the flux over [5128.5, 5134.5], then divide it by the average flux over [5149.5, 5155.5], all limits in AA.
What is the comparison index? 1.03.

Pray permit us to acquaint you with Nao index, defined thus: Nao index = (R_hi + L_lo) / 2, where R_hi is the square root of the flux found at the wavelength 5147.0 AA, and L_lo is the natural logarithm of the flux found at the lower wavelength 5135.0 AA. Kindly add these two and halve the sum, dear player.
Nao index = 3.58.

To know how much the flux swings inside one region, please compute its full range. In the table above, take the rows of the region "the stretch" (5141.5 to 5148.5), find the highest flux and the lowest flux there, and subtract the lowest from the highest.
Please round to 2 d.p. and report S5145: 2.69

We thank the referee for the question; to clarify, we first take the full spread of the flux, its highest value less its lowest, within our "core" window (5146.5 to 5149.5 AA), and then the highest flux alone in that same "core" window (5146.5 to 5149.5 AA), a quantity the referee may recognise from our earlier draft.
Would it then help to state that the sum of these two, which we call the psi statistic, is 19.7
